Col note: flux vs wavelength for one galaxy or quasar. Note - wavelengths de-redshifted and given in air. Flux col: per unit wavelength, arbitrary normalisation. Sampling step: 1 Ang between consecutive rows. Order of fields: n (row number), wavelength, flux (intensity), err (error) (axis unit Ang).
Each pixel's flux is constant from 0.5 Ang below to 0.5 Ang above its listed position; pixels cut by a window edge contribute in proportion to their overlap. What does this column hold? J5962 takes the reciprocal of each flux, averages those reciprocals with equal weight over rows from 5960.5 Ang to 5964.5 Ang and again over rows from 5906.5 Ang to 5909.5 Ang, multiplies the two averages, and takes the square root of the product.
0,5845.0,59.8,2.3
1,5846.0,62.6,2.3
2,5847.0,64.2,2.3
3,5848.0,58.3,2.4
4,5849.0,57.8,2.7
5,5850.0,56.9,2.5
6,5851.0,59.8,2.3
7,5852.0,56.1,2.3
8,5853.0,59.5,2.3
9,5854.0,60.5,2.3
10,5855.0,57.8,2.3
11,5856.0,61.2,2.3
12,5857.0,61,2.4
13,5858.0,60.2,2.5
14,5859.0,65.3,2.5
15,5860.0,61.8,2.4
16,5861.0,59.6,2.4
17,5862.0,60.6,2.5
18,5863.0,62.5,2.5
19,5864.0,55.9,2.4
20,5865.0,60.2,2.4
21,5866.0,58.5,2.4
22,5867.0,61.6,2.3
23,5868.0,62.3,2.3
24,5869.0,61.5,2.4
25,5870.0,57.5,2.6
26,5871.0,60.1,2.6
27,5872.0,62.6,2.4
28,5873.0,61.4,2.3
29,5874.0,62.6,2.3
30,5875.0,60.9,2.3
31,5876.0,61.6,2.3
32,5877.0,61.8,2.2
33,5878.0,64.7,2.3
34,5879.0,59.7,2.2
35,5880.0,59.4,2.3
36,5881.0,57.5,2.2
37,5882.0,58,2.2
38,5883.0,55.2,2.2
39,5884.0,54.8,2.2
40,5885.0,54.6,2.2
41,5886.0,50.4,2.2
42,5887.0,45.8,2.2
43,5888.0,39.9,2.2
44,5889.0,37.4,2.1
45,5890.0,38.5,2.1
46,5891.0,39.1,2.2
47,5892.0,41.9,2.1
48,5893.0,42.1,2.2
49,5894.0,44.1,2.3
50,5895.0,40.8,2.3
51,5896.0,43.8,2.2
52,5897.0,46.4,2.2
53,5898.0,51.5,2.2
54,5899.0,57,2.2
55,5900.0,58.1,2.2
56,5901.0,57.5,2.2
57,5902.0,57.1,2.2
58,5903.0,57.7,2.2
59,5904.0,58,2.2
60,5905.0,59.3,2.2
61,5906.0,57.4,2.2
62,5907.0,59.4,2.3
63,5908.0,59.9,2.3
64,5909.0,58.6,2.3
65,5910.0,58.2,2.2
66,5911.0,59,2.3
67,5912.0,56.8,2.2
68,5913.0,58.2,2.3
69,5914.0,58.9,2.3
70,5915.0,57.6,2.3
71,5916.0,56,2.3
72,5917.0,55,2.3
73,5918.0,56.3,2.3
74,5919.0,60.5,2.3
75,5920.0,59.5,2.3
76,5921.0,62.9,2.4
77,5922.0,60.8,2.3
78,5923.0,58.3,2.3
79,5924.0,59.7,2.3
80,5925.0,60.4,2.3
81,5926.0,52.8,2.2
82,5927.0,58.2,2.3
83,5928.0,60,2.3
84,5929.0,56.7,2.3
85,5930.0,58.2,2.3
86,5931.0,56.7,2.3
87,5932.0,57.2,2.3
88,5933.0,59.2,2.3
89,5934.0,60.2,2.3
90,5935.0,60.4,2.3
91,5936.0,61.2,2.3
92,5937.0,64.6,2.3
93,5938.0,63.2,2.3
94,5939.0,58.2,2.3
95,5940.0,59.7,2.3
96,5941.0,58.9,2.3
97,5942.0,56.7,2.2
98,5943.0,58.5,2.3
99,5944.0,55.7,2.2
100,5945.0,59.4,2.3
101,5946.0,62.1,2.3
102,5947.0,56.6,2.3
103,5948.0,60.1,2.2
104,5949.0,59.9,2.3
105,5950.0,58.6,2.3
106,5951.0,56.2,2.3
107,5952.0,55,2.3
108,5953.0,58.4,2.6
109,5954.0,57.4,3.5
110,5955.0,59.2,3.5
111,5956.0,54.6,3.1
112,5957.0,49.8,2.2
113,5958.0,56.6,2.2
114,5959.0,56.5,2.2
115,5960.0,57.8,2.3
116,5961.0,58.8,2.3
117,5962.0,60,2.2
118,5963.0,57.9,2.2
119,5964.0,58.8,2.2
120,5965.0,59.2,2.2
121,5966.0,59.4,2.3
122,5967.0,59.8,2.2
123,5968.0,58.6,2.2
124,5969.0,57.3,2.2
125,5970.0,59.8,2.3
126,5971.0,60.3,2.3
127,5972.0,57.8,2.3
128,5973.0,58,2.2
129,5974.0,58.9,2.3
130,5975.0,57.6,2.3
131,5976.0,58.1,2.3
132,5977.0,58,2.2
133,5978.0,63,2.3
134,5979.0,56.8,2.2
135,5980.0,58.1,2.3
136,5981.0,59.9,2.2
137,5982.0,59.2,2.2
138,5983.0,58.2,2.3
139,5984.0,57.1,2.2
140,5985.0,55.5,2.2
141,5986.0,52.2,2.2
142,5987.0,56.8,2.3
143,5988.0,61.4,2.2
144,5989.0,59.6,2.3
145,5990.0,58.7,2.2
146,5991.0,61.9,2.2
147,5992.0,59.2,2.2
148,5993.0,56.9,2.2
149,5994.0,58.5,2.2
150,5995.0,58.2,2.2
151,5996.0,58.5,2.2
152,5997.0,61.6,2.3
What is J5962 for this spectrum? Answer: 0.0169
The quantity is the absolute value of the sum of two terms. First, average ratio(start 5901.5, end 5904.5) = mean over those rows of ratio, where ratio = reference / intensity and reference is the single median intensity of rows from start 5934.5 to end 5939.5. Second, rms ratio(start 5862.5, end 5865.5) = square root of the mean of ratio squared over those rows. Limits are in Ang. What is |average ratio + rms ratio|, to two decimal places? 2.09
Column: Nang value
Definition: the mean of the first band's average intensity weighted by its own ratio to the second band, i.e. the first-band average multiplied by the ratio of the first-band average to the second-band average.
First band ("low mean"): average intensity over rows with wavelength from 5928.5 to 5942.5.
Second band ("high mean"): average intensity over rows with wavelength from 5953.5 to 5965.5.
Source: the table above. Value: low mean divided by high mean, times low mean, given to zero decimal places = 62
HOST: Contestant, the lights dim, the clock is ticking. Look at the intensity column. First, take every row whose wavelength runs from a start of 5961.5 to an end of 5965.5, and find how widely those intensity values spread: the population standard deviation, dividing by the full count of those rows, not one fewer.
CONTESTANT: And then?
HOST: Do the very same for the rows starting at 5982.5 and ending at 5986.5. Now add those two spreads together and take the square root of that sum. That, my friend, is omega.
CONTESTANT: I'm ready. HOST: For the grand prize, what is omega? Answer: 1.74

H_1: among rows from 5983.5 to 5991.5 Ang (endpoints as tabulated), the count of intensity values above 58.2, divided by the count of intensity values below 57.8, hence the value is 1.0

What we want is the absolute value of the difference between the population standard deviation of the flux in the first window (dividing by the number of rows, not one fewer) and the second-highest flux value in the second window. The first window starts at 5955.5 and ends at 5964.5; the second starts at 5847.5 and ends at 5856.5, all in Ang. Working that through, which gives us 57.6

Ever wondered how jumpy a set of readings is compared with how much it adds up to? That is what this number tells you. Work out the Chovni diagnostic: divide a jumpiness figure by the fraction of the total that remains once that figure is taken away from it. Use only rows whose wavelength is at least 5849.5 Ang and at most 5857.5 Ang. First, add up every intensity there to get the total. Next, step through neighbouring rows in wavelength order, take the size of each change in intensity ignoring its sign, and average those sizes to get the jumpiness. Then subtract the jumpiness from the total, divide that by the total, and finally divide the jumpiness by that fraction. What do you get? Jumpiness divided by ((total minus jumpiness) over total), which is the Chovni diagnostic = 2.5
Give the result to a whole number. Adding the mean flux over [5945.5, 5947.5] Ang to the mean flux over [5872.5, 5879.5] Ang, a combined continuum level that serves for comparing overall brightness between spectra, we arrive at 121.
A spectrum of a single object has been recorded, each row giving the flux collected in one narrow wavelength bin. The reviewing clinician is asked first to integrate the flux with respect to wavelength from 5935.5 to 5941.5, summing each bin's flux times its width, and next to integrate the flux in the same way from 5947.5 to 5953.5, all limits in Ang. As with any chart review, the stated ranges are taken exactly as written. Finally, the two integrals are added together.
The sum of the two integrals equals 714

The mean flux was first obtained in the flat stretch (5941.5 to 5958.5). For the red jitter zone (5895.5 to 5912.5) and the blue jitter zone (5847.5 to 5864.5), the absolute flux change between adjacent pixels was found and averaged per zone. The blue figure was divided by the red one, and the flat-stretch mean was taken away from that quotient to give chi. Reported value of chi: -55.8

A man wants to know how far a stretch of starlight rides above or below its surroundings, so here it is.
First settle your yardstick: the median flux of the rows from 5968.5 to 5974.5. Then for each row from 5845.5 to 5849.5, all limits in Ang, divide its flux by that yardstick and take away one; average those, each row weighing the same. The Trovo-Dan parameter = 0.04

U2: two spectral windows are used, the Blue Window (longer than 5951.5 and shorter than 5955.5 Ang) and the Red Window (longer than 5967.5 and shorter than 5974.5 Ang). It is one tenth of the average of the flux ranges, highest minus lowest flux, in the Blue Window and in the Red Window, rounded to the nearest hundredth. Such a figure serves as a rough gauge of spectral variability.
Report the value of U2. 0.36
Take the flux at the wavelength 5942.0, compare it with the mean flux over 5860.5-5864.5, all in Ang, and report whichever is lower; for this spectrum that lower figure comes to 56.7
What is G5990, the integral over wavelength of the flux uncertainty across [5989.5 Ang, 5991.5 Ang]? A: 4.40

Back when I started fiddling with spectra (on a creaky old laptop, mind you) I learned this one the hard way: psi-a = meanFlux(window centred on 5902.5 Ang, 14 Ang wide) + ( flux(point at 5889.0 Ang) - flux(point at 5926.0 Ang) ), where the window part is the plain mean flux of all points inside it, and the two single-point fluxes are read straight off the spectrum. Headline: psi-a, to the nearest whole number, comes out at 40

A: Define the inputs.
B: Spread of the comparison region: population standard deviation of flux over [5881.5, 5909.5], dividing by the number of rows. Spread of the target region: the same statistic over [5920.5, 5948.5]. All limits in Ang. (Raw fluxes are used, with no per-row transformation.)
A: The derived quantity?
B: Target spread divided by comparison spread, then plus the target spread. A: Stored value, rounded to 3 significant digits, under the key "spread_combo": 2.75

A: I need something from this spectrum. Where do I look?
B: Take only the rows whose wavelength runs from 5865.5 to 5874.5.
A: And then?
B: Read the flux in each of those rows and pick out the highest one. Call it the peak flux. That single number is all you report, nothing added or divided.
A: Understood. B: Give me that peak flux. 62.6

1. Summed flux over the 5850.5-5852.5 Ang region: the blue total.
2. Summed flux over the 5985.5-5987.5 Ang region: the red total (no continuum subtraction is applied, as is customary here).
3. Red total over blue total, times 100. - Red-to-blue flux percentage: 94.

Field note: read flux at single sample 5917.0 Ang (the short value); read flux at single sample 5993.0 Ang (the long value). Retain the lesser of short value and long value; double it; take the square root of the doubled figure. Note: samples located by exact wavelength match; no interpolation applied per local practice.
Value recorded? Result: 10.5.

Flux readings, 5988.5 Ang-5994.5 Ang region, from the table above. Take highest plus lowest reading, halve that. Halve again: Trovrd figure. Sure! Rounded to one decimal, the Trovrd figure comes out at 29.7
